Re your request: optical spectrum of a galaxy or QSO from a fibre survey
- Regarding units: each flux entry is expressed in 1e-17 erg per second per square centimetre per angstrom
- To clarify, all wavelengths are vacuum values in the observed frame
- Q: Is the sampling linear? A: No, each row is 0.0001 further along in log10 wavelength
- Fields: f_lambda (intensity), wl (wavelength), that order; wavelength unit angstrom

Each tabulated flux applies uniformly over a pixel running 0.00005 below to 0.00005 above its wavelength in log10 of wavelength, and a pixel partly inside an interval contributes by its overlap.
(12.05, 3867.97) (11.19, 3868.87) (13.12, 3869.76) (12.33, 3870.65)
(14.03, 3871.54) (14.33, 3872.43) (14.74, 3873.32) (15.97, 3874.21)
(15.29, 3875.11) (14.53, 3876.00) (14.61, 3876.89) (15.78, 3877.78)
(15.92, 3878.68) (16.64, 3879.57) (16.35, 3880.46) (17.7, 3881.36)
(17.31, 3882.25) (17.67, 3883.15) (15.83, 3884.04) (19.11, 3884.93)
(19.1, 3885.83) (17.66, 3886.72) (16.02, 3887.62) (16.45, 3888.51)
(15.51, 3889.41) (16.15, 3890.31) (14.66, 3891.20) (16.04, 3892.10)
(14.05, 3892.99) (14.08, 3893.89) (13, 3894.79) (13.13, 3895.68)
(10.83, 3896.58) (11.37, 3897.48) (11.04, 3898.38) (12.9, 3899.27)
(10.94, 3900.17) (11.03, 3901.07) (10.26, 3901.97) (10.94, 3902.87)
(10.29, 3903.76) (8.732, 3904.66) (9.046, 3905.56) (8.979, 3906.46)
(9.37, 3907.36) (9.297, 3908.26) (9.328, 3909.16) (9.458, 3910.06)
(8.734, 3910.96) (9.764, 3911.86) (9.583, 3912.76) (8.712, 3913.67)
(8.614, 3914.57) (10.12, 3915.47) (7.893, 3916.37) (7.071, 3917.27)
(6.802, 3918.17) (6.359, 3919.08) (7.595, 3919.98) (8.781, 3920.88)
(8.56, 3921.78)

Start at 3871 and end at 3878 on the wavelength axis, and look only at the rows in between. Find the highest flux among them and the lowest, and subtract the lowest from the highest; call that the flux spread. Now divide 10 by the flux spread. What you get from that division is 5.2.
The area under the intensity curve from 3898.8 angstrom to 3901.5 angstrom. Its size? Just 31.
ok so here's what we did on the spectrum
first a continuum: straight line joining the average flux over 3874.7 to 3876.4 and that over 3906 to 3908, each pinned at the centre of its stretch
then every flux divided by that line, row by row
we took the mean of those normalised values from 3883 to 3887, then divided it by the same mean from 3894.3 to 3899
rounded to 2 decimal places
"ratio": 1.26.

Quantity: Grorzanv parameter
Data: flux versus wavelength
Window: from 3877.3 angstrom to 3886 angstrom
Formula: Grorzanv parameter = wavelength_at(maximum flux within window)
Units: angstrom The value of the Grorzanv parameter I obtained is 3884.93 angstrom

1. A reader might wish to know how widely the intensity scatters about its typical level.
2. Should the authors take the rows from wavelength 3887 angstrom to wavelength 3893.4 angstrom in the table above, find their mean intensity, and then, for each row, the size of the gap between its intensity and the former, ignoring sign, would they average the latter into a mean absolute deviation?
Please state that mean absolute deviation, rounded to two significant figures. 0.70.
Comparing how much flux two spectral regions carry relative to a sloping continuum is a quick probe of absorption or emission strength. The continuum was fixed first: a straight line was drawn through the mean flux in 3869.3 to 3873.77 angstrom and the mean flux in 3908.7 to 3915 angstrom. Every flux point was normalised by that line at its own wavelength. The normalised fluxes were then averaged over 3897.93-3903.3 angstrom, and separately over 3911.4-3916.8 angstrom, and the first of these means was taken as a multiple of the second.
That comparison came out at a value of 1.0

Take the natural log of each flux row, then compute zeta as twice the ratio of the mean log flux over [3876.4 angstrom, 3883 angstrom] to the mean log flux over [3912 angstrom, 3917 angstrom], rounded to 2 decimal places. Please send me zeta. 2.55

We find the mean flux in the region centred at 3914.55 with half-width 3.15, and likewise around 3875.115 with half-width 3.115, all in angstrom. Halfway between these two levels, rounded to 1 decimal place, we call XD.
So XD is 11.9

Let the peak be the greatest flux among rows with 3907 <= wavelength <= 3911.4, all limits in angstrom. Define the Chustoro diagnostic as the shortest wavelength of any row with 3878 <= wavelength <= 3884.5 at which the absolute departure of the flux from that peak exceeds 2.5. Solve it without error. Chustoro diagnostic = 3878.68 angstrom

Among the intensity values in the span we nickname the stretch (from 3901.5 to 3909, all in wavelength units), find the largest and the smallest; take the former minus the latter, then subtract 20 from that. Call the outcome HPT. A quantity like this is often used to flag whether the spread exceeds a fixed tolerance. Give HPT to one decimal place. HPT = -17.8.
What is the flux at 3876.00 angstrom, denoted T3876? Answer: 14.53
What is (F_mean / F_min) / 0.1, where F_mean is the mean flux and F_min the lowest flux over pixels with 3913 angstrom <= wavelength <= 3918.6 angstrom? 12.1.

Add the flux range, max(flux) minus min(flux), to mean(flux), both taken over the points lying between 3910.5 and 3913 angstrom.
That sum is 10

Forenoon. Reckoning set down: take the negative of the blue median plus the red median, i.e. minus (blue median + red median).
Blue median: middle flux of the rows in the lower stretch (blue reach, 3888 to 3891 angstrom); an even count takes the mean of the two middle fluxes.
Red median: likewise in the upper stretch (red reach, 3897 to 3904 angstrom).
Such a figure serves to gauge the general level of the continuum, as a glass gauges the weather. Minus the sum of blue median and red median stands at -27.1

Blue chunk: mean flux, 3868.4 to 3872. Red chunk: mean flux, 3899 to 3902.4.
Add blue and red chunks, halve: 12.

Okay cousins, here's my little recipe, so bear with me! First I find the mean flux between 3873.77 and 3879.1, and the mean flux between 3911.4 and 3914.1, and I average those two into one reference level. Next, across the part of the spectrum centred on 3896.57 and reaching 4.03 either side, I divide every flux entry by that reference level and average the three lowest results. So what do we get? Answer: 0.89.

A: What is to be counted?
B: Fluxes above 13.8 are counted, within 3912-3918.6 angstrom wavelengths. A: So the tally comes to 0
